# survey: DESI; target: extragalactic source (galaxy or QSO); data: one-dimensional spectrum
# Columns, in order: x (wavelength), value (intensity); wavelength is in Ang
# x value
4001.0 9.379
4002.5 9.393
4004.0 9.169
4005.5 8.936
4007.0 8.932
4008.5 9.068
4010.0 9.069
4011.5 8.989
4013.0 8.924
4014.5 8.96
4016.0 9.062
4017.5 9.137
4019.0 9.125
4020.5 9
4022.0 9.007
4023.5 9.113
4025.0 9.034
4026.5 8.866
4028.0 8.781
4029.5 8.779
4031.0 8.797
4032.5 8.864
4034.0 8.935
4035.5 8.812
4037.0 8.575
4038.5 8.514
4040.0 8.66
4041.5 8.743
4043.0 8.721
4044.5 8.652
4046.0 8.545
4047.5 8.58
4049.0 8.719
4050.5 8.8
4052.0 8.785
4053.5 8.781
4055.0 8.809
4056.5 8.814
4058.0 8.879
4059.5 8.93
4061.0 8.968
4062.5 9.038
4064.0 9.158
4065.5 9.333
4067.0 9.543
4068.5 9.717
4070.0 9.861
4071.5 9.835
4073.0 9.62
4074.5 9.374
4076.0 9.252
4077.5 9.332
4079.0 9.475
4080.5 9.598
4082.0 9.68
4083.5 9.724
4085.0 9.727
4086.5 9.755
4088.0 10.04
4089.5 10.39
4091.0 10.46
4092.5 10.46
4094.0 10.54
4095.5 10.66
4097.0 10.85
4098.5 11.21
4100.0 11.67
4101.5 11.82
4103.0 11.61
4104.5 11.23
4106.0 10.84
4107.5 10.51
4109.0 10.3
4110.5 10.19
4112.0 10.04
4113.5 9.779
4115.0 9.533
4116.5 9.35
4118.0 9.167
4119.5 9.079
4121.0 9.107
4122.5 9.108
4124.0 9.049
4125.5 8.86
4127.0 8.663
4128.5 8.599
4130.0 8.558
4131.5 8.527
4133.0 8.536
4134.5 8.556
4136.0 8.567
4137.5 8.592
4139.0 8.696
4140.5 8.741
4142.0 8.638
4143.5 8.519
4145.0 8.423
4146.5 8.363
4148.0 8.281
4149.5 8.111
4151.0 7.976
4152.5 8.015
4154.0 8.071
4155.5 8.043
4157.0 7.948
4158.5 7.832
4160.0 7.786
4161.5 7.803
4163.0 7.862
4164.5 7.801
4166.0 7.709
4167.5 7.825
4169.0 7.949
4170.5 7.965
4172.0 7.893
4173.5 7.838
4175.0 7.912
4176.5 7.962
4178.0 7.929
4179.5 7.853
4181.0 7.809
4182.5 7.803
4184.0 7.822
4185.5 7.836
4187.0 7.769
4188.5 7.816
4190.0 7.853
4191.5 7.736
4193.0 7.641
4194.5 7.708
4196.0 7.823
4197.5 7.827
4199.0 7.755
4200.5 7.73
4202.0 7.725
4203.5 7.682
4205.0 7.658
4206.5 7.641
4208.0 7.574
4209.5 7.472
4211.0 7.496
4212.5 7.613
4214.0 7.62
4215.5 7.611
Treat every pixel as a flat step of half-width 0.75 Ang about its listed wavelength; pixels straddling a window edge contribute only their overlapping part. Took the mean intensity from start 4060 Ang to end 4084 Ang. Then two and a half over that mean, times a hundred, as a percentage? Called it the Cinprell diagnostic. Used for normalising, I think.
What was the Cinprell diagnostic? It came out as 26.4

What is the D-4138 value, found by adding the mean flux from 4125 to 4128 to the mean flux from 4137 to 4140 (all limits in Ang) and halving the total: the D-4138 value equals 8.7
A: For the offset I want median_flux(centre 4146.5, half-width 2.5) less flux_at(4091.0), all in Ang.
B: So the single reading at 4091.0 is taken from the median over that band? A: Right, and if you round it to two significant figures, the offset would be -2.1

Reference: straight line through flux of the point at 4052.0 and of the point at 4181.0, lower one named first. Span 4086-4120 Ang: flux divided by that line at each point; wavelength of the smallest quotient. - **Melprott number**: 4119.5 Ang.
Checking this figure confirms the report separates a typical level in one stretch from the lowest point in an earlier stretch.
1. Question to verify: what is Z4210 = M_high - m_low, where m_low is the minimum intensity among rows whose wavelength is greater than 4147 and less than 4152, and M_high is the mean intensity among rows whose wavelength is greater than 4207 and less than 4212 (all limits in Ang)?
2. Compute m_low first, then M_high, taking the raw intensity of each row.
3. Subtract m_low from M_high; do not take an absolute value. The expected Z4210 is -0.5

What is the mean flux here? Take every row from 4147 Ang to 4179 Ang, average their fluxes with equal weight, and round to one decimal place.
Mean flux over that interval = 7.9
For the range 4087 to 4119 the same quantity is 10.5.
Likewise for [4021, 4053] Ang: 8.8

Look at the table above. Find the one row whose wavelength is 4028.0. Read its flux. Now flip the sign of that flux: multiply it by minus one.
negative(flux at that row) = -8.8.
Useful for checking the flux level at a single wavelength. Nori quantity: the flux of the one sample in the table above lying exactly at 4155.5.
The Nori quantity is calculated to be 8.043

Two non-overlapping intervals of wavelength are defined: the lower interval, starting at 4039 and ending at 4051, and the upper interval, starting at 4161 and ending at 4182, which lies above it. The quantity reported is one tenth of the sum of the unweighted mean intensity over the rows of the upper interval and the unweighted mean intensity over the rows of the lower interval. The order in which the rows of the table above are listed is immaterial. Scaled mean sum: 1.65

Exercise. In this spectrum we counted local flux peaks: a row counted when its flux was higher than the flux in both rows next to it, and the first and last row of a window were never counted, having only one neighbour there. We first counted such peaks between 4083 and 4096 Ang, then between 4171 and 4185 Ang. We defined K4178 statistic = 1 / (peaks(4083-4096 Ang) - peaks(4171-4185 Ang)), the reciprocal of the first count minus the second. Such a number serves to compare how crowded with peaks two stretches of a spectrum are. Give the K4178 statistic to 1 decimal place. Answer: -1.0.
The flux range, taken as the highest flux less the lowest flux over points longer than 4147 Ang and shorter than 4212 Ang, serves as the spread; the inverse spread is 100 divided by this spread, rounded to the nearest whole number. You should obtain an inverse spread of 124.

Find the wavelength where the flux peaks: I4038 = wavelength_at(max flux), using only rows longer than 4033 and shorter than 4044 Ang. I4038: 4034.0 Ang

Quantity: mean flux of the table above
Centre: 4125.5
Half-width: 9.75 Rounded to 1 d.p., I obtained 8.9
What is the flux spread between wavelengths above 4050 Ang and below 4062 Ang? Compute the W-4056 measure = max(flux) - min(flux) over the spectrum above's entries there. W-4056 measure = 0.2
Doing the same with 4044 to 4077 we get 1.3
